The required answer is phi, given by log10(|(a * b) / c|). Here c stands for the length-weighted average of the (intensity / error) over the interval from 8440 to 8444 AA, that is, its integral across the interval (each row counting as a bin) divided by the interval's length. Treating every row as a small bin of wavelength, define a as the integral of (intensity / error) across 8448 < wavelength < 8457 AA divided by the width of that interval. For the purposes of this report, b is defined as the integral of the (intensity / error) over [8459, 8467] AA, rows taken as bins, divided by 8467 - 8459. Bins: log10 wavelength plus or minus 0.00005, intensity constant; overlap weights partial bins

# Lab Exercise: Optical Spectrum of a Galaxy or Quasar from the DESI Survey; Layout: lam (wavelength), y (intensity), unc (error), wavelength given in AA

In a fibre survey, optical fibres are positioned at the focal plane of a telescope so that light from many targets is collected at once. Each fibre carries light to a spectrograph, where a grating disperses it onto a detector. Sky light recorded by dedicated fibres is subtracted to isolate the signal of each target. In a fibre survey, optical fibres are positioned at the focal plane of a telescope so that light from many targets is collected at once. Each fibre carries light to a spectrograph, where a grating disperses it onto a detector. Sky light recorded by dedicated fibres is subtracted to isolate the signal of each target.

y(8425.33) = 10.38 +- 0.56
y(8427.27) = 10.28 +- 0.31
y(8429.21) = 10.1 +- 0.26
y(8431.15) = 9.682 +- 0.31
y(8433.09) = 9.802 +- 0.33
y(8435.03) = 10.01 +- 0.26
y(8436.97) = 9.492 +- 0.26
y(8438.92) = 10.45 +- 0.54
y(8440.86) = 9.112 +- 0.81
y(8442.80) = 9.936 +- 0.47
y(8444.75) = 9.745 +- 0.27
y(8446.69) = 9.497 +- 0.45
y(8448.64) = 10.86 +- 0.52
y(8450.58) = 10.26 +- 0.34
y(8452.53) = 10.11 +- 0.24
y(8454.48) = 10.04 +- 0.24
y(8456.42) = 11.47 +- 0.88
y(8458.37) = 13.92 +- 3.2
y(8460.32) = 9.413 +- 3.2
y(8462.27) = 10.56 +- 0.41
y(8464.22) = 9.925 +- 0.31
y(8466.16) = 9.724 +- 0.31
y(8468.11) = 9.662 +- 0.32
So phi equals 1.59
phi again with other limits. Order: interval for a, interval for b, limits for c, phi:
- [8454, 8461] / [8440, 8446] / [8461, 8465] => 1.09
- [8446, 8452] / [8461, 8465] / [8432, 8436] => 1.30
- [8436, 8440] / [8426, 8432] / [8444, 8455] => 1.47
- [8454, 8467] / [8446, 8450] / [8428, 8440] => 1.15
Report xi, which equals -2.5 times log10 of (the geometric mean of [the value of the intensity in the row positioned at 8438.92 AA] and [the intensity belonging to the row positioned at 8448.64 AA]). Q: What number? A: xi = -2.57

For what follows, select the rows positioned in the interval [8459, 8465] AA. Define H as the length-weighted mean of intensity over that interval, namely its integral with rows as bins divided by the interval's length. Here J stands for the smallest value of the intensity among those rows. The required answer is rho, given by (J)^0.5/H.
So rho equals 0.301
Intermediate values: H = 10.2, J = 9.413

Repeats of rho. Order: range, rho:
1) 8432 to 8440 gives 0.310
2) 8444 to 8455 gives 0.305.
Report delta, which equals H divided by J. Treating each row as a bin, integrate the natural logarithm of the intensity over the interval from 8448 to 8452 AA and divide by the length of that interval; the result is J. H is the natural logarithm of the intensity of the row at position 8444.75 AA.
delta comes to 0.97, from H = 2.28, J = 2.35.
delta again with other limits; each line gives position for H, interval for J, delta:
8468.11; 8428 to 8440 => 0.99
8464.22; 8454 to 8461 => 0.95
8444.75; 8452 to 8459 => 0.94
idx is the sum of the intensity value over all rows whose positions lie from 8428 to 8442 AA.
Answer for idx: 69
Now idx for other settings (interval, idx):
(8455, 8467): 65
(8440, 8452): 59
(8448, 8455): 41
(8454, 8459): 35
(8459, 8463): 20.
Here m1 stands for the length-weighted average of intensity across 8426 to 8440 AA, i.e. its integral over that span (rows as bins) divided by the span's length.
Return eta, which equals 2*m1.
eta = 20.0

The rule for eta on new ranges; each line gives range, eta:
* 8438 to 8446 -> 19.6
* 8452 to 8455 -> 20.1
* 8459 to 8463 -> 20.6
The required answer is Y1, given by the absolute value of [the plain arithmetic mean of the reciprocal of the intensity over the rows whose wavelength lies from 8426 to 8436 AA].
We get 0.100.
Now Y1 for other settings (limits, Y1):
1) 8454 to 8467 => 0.095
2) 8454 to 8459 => 0.086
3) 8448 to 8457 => 0.095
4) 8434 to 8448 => 0.103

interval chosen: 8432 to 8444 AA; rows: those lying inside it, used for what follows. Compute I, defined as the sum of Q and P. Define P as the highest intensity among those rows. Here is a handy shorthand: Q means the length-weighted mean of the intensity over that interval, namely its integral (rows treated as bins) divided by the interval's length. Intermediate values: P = 10.45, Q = 9.8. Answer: 20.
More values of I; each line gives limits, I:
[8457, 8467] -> 25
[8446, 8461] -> 25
